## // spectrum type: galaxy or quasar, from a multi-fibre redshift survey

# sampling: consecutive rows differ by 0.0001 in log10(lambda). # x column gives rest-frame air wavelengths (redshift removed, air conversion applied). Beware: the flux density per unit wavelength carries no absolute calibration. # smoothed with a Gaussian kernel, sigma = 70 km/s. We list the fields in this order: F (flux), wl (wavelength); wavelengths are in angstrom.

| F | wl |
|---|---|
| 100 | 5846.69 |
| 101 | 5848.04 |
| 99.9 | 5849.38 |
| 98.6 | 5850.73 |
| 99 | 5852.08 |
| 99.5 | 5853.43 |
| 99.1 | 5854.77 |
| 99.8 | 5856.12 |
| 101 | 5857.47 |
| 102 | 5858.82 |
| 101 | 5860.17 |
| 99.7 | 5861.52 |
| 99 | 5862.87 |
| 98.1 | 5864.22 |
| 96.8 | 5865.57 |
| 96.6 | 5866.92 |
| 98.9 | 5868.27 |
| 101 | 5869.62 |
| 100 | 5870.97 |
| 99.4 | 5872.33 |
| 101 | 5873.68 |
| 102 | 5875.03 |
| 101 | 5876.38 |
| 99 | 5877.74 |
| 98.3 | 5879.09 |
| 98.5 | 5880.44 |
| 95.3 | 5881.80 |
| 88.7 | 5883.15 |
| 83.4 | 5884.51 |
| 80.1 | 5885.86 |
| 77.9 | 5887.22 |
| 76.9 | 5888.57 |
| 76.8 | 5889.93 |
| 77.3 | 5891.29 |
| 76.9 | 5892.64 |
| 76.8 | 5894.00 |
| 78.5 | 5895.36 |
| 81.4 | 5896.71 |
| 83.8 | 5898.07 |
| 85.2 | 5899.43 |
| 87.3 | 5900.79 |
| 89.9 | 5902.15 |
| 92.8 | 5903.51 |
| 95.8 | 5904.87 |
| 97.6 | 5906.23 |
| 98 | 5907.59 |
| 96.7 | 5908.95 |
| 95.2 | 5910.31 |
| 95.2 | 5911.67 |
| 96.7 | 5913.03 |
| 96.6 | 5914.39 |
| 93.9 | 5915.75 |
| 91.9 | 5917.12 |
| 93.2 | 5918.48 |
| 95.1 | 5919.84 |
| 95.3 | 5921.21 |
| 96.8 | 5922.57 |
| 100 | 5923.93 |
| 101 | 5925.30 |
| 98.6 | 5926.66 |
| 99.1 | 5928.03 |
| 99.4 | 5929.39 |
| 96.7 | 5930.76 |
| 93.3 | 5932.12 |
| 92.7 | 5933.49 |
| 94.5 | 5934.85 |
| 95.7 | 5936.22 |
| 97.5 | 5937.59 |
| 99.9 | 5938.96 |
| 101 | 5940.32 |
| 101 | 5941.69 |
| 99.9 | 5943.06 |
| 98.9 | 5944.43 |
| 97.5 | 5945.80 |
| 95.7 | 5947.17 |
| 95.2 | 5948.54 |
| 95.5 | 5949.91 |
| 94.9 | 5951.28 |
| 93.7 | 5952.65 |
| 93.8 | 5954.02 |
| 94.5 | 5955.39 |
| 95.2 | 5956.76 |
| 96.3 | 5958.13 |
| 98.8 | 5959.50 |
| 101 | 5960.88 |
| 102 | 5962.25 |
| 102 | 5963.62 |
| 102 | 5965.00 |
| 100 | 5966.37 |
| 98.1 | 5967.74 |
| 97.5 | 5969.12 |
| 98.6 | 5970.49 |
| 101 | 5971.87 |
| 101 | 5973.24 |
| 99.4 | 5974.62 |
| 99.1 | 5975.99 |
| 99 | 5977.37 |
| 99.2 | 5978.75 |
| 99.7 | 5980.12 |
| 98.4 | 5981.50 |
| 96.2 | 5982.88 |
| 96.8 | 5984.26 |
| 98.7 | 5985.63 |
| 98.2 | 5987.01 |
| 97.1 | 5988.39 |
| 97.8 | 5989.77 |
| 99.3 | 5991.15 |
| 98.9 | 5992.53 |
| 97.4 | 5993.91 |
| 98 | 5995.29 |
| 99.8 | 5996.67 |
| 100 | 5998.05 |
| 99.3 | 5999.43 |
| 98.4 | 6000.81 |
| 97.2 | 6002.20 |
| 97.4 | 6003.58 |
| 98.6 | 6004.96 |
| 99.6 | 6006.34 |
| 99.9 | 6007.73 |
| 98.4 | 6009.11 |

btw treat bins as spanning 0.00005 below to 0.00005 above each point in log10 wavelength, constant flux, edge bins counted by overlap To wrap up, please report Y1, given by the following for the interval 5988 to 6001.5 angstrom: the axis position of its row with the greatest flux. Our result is 5998.05 angstrom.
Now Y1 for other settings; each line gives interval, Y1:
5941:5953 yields 5941.69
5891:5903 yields 5902.15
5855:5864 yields 5858.82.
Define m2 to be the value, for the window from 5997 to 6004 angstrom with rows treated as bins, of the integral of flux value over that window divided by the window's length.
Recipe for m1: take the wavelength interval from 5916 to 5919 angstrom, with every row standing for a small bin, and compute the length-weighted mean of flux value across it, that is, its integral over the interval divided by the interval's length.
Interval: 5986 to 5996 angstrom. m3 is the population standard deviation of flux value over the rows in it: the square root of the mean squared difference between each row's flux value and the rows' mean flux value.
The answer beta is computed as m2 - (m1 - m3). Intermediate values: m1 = 93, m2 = 98.5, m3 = 0.7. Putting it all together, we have 7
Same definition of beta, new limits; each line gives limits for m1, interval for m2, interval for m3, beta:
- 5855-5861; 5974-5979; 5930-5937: 0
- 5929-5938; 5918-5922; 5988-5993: 0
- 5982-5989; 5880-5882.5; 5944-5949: 1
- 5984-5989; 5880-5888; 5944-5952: -10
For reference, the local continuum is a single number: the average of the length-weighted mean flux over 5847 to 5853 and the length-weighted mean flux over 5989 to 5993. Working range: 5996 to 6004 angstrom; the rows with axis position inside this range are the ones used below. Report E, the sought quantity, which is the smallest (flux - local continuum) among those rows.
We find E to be -1.9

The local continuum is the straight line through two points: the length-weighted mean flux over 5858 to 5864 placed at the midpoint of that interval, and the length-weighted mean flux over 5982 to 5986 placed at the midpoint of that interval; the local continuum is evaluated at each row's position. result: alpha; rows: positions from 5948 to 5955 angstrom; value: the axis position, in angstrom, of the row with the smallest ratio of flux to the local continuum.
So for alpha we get 5952.65 angstrom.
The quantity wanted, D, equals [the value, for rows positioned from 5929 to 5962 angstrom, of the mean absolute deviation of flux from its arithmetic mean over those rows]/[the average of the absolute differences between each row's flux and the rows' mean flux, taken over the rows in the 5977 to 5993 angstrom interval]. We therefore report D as 2.6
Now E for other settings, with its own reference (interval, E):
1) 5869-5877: 0.3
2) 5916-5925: -7.2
